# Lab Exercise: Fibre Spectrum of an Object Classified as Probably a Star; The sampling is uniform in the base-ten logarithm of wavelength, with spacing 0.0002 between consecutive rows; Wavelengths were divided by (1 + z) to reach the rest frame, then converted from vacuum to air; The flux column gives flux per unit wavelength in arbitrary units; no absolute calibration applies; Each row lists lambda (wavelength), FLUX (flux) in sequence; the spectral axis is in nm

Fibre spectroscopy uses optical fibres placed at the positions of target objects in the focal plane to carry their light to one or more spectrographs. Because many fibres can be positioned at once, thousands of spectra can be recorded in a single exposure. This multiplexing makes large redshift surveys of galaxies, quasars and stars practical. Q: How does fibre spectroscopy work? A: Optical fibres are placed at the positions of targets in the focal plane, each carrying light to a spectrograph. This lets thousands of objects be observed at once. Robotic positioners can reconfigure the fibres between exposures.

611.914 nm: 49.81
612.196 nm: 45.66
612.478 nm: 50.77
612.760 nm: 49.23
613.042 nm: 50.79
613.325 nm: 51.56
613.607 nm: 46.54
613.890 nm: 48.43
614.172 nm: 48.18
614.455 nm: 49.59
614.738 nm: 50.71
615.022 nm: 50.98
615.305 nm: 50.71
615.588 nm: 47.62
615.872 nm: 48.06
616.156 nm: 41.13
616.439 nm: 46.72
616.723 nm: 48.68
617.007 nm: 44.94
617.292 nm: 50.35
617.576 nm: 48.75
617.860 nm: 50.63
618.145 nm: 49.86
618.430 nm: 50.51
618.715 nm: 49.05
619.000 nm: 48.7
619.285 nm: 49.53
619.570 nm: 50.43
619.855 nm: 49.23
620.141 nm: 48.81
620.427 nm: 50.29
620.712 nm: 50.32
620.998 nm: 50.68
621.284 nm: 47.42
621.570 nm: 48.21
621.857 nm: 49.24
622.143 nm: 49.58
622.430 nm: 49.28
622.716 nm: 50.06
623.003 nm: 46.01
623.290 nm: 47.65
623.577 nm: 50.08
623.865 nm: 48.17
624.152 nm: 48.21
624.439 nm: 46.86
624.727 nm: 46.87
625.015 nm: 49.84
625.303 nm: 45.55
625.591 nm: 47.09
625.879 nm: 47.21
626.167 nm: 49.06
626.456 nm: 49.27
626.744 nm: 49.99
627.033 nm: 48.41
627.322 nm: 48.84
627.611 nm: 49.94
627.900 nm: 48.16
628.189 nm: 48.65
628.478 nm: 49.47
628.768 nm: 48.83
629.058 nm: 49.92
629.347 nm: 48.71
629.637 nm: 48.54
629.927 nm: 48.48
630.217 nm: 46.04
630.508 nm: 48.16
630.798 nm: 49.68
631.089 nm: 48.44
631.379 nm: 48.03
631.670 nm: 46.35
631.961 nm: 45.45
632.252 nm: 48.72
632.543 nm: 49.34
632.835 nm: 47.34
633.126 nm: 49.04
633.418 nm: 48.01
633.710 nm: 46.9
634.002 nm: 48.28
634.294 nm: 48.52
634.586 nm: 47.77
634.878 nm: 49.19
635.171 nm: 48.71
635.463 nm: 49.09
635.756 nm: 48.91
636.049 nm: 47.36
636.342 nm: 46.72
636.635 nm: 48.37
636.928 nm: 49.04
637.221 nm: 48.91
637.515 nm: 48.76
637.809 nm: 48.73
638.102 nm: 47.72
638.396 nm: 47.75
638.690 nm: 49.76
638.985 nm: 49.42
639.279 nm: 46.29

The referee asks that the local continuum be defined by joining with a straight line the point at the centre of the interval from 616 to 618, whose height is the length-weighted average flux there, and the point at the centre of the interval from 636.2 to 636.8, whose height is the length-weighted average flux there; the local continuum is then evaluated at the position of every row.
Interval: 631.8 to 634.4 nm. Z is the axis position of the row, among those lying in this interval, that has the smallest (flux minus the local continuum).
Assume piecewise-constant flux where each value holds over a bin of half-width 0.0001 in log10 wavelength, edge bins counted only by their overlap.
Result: 631.961 nm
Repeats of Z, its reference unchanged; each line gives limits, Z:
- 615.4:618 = 616.156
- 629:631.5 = 630.217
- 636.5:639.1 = 638.102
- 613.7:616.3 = 616.156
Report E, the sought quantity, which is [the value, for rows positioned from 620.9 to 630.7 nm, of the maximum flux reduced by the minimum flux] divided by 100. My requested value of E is 0.051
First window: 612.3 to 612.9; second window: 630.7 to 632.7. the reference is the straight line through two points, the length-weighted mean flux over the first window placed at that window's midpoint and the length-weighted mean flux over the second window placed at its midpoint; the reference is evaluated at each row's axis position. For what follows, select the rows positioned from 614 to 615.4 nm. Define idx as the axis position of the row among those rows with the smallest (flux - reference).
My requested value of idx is 614.172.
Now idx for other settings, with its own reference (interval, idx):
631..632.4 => 631.961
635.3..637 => 636.342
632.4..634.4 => 633.710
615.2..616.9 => 616.156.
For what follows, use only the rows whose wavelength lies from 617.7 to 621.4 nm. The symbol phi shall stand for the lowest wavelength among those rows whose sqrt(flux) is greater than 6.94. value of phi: 617.860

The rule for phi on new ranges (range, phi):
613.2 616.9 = 613.325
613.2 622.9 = 613.325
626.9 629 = 627.033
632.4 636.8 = 632.543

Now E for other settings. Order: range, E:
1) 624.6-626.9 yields 0.044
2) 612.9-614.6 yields 0.050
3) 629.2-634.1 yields 0.042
